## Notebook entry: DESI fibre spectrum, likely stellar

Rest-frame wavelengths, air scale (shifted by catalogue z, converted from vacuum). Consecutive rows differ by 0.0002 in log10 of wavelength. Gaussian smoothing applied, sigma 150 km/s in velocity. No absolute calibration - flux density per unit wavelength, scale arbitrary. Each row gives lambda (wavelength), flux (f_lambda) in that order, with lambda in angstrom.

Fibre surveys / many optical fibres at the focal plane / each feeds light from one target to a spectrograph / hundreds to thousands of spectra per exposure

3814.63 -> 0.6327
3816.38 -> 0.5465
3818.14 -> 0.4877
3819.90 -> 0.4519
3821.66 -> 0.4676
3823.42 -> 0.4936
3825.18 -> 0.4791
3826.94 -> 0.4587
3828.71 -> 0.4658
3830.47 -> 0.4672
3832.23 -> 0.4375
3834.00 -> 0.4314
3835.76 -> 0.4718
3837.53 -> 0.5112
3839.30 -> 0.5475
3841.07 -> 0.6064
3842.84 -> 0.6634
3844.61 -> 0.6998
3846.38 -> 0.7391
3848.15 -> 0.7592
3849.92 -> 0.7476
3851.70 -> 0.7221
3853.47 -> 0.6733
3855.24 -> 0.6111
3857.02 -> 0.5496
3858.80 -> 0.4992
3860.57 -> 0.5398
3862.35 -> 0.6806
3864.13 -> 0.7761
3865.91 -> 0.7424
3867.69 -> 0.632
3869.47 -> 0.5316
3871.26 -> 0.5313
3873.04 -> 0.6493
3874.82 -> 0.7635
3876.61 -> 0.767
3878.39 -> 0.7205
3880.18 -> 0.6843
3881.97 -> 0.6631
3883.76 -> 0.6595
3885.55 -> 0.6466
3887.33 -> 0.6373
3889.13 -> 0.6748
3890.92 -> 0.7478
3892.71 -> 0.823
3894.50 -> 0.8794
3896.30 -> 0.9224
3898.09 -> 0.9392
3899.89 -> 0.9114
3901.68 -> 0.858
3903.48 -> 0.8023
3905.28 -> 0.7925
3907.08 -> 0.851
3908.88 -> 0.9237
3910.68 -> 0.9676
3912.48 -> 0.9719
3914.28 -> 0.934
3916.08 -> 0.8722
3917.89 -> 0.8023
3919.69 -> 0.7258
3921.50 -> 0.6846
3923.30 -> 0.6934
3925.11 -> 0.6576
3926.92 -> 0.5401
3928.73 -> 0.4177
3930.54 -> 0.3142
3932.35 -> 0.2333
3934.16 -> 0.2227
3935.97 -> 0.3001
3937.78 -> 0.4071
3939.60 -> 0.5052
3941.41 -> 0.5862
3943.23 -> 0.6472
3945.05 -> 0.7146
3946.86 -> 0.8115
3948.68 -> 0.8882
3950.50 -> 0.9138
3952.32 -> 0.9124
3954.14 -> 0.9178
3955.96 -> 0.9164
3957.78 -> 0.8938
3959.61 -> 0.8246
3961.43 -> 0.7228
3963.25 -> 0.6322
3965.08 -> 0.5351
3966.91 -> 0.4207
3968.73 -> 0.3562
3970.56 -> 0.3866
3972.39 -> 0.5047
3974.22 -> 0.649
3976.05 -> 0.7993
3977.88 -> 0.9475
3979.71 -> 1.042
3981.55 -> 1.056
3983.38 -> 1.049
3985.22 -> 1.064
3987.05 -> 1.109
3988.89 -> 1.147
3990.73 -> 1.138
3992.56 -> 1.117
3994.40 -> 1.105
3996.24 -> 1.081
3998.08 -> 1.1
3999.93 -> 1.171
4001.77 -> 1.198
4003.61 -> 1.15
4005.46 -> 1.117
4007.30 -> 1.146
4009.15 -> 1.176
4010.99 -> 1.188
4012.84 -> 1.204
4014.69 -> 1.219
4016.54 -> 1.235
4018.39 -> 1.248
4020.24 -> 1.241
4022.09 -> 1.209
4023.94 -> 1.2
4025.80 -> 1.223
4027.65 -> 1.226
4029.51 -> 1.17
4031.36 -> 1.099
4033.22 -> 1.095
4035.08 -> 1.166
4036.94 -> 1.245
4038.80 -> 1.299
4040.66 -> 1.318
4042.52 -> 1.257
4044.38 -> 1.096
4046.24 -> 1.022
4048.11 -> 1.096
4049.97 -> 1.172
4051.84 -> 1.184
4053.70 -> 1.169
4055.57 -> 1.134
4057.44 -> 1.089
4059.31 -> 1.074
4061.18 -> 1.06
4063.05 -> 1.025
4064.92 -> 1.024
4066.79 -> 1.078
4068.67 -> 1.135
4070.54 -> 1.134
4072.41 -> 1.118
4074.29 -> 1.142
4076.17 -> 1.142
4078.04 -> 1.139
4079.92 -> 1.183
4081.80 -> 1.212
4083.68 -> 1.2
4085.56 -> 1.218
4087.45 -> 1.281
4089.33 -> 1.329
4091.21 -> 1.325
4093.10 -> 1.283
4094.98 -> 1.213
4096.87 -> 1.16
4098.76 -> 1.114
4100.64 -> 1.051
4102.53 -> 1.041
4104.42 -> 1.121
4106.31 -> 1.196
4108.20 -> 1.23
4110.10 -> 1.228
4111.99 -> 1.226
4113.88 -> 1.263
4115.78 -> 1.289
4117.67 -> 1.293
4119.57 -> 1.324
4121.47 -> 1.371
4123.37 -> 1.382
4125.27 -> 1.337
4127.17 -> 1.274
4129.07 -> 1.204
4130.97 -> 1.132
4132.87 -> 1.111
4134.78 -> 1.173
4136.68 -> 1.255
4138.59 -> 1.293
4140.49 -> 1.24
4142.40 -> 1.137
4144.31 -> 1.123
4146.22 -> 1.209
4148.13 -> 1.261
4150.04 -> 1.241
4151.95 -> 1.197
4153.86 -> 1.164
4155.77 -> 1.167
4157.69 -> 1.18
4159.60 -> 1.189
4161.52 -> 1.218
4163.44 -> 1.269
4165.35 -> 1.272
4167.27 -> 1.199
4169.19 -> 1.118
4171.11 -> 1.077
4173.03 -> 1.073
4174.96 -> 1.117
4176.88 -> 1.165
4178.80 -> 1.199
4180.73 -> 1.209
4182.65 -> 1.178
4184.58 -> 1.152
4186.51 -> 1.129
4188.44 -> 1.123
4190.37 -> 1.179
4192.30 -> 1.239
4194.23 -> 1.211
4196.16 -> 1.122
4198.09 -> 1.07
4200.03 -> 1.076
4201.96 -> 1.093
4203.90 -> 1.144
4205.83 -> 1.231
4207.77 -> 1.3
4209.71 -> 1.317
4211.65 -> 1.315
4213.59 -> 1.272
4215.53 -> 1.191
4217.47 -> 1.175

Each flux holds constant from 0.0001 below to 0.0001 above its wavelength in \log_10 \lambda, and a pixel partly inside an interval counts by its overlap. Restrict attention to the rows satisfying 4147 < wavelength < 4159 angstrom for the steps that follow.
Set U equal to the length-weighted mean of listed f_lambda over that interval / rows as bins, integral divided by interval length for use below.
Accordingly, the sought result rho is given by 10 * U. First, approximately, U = 1.20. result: 12.0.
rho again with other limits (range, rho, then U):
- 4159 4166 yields 12.4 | 1.24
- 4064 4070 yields 10.8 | 1.08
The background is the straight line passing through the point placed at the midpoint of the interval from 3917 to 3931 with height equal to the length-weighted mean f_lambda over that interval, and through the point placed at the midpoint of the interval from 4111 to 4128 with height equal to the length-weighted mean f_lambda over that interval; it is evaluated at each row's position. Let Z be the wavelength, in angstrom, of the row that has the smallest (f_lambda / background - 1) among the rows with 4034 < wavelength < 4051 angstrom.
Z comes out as 4046.24 angstrom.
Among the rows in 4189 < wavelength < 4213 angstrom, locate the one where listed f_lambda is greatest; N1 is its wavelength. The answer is 4209.71 angstrom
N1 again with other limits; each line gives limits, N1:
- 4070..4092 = 4089.33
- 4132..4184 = 4138.59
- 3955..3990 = 3988.89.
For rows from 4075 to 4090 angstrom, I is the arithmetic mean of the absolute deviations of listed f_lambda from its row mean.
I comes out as 0.047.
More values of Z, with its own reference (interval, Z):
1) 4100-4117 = 4102.53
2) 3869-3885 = 3871.26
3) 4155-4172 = 4171.11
